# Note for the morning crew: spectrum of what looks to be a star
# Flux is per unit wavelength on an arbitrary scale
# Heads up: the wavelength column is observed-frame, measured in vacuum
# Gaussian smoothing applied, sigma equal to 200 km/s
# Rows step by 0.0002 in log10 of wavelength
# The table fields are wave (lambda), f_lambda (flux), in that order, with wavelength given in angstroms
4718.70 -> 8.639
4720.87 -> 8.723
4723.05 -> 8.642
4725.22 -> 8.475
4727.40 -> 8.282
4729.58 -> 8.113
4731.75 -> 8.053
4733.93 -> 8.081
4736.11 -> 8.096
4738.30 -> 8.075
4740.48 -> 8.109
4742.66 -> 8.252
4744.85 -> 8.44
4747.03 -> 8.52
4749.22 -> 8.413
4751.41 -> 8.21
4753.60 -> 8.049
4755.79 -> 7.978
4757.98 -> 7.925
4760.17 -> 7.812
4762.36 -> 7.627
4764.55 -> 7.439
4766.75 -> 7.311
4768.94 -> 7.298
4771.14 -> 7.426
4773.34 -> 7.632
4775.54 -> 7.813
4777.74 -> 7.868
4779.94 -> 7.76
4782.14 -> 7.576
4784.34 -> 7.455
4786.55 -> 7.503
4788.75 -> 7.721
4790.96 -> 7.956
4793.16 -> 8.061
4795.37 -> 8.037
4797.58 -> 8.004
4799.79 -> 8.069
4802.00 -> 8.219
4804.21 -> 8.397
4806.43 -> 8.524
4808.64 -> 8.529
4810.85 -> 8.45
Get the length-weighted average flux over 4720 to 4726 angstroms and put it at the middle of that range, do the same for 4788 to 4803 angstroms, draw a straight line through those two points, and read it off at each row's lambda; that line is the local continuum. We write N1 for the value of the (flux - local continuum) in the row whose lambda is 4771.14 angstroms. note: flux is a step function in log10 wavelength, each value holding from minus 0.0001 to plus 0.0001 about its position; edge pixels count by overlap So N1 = -0.79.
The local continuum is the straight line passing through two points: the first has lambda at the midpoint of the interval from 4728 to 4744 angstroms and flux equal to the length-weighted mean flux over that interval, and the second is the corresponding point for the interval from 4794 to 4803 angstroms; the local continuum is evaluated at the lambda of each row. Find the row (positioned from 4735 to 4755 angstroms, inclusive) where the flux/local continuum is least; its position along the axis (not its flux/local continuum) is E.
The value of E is 4753.60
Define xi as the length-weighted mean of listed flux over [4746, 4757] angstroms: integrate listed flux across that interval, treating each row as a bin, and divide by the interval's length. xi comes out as 8.22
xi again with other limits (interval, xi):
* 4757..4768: 7.62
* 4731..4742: 8.09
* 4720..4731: 8.43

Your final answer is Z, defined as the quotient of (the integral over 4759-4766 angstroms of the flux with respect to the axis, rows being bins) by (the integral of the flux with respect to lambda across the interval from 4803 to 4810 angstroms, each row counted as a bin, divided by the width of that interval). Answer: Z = 6.3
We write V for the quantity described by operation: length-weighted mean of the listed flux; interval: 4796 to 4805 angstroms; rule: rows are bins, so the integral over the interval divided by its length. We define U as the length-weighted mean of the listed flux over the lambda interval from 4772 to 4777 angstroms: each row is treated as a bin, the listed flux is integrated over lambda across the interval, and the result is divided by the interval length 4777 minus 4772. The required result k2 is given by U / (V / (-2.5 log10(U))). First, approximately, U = 7.7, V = 8.16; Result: -2.10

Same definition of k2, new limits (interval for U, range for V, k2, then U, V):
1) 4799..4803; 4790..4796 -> -2.31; 8.1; 8.02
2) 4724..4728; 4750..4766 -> -2.47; 8.4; 7.86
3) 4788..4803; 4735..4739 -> -2.24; 8.0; 8.07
